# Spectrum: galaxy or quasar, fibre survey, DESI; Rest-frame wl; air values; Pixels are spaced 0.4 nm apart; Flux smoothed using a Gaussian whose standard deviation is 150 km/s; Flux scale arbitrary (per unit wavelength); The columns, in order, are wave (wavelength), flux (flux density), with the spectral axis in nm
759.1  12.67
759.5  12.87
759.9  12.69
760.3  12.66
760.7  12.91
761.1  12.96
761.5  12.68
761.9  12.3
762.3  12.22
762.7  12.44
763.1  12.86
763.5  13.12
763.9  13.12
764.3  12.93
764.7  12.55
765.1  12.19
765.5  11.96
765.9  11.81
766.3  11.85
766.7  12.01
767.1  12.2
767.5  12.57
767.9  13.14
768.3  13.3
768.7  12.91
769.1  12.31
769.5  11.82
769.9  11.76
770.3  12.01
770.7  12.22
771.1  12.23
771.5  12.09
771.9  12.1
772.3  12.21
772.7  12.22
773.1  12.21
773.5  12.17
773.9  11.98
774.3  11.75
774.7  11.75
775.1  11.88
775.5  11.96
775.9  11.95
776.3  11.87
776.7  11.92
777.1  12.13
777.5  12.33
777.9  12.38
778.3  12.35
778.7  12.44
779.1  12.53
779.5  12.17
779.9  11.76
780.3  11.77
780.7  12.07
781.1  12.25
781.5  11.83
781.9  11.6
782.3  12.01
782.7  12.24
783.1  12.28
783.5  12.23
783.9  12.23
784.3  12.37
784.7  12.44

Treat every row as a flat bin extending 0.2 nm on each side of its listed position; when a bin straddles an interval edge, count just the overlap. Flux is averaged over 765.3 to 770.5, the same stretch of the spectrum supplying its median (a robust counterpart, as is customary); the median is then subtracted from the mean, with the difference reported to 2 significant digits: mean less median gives 0.27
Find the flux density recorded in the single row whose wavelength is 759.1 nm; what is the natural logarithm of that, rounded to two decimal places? 2.54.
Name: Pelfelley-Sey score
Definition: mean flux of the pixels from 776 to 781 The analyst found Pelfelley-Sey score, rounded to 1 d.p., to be 12.1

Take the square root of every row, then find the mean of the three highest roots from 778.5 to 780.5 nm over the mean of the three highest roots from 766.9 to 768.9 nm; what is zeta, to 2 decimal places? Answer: 0.97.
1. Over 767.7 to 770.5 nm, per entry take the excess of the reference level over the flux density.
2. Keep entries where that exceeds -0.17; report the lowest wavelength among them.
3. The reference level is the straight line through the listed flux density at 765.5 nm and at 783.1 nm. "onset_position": 769.5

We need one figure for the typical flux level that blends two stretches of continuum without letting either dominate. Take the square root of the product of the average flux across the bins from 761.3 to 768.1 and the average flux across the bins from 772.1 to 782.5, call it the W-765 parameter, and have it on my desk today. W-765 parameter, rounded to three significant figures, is 12.3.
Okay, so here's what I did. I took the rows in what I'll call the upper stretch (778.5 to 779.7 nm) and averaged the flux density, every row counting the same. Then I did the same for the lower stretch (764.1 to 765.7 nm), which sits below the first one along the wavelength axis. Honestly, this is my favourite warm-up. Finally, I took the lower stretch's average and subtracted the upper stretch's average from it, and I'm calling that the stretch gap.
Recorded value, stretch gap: 0.0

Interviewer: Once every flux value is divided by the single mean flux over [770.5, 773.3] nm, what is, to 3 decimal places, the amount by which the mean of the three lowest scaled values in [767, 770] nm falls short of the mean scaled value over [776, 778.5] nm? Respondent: 0.019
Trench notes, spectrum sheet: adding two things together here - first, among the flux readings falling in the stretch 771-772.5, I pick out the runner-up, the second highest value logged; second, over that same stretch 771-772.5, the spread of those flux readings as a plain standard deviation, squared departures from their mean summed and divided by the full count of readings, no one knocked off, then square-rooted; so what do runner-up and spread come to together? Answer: 12.3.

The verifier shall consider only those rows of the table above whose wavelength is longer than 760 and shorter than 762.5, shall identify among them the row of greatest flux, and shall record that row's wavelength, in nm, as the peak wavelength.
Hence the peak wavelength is 761.1 nm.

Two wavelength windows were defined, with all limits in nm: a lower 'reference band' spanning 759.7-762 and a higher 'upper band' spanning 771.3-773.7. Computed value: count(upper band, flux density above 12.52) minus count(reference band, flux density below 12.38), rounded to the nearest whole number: -1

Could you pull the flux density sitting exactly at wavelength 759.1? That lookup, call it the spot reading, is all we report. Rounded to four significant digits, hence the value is 12.67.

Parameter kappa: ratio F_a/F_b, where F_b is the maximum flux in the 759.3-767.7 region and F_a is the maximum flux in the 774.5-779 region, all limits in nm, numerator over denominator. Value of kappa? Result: 0.95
